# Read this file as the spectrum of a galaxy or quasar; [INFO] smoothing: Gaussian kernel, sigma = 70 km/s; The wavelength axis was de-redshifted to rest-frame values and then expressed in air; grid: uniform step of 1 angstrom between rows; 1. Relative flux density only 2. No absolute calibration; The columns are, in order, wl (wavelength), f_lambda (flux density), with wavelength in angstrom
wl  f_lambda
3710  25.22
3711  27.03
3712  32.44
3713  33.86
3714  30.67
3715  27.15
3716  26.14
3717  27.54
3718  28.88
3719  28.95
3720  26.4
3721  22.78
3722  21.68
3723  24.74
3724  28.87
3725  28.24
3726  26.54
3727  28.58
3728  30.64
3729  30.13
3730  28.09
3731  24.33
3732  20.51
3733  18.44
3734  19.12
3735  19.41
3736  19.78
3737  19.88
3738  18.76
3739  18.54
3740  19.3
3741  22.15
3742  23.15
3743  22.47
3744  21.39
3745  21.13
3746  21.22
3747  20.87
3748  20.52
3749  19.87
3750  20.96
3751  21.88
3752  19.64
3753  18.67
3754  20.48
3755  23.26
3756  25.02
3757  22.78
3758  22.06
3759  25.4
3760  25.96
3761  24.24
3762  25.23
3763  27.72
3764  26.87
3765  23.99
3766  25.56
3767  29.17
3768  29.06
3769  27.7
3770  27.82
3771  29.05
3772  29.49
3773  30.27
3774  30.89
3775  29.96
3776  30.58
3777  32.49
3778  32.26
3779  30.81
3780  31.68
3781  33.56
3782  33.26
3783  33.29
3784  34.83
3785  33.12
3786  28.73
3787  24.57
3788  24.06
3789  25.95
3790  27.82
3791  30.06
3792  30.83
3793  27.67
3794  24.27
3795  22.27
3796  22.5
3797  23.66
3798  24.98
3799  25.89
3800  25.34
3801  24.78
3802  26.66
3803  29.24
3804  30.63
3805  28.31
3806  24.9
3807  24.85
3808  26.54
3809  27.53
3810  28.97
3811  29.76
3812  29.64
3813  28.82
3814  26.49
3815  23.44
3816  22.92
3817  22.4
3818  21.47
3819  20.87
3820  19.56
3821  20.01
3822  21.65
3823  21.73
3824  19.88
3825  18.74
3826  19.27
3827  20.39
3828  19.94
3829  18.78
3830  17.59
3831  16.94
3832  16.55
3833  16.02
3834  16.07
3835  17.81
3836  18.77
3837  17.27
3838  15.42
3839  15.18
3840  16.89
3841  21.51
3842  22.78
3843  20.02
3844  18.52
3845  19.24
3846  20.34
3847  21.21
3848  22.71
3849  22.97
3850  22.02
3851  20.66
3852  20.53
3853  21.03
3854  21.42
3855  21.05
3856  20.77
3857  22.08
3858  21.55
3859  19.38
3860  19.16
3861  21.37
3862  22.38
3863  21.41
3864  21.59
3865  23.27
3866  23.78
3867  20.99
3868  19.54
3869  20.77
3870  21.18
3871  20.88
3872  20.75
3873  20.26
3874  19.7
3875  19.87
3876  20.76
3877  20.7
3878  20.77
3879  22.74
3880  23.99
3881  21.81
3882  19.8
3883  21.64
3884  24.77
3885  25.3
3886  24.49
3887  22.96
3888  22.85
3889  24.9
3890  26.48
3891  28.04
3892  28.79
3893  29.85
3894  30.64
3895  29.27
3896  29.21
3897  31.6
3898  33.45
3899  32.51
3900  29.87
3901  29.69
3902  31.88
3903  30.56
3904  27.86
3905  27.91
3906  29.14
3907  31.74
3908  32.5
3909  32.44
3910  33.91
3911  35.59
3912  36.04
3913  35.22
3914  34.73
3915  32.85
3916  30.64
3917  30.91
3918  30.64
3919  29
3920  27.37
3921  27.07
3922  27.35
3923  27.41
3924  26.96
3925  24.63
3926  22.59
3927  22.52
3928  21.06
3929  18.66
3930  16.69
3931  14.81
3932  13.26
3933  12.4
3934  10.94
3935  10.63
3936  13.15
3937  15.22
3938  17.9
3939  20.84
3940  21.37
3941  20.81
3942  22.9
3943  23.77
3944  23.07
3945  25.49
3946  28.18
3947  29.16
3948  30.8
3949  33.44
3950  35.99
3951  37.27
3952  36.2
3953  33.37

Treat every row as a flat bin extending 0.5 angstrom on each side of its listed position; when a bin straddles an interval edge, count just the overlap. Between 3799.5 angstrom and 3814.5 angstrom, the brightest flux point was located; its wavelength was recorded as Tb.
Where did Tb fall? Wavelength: 3804 angstrom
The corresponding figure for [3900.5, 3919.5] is 3912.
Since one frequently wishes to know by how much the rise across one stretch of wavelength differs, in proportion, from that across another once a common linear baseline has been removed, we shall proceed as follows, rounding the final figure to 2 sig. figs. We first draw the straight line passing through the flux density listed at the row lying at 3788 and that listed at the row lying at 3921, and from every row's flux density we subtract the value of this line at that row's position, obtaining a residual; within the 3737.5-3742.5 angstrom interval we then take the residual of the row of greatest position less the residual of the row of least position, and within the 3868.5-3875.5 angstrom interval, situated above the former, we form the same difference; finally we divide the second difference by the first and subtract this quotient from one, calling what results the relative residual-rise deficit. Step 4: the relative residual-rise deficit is 1.2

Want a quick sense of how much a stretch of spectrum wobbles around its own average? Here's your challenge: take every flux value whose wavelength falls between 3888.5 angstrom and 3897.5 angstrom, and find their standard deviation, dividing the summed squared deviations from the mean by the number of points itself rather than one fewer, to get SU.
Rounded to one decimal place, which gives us 1.9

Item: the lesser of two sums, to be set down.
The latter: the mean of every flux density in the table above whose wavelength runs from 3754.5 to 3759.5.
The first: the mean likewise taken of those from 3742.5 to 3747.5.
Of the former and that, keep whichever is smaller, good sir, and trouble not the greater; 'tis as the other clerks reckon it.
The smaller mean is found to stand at 21.4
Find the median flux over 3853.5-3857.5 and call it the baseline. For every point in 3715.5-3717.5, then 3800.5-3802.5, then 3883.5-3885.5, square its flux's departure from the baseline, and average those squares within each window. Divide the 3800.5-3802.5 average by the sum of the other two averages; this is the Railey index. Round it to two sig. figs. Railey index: 0.45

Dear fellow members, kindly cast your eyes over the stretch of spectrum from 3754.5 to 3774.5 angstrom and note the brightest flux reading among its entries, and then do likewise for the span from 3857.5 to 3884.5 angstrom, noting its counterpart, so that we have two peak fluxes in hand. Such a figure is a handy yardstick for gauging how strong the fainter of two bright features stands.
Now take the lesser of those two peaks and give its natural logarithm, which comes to 3.21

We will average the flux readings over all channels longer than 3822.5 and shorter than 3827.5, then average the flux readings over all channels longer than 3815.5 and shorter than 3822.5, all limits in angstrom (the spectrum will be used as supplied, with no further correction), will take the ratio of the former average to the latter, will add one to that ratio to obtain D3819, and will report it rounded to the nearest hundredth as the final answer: 1.94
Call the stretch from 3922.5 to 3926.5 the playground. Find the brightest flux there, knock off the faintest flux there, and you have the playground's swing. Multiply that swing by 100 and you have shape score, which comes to 482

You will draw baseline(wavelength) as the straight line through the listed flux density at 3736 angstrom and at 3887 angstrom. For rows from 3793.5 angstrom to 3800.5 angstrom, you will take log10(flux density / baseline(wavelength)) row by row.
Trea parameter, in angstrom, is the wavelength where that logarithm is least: 3795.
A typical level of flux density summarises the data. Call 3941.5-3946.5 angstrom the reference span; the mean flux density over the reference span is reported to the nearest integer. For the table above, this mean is 25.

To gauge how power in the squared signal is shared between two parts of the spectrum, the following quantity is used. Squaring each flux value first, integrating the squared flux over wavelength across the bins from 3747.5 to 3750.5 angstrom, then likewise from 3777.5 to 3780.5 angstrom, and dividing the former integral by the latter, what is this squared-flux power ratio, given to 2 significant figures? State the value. 0.42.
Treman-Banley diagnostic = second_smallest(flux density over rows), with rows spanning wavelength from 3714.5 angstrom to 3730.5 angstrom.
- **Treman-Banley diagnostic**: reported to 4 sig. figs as 22.78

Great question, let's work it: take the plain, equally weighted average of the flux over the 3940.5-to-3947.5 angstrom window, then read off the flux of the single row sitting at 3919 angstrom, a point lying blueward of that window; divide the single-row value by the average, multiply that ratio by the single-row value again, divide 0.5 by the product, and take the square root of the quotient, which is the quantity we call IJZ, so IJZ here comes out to 0.12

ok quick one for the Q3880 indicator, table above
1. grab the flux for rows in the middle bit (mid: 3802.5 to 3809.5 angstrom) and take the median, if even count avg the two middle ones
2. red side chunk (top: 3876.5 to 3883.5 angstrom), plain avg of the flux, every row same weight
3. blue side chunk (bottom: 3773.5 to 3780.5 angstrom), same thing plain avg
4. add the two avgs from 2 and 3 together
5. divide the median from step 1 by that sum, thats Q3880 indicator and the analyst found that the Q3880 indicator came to 0.52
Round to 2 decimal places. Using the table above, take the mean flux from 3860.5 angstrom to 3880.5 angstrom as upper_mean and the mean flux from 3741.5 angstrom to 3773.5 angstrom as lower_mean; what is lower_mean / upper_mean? 1.13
